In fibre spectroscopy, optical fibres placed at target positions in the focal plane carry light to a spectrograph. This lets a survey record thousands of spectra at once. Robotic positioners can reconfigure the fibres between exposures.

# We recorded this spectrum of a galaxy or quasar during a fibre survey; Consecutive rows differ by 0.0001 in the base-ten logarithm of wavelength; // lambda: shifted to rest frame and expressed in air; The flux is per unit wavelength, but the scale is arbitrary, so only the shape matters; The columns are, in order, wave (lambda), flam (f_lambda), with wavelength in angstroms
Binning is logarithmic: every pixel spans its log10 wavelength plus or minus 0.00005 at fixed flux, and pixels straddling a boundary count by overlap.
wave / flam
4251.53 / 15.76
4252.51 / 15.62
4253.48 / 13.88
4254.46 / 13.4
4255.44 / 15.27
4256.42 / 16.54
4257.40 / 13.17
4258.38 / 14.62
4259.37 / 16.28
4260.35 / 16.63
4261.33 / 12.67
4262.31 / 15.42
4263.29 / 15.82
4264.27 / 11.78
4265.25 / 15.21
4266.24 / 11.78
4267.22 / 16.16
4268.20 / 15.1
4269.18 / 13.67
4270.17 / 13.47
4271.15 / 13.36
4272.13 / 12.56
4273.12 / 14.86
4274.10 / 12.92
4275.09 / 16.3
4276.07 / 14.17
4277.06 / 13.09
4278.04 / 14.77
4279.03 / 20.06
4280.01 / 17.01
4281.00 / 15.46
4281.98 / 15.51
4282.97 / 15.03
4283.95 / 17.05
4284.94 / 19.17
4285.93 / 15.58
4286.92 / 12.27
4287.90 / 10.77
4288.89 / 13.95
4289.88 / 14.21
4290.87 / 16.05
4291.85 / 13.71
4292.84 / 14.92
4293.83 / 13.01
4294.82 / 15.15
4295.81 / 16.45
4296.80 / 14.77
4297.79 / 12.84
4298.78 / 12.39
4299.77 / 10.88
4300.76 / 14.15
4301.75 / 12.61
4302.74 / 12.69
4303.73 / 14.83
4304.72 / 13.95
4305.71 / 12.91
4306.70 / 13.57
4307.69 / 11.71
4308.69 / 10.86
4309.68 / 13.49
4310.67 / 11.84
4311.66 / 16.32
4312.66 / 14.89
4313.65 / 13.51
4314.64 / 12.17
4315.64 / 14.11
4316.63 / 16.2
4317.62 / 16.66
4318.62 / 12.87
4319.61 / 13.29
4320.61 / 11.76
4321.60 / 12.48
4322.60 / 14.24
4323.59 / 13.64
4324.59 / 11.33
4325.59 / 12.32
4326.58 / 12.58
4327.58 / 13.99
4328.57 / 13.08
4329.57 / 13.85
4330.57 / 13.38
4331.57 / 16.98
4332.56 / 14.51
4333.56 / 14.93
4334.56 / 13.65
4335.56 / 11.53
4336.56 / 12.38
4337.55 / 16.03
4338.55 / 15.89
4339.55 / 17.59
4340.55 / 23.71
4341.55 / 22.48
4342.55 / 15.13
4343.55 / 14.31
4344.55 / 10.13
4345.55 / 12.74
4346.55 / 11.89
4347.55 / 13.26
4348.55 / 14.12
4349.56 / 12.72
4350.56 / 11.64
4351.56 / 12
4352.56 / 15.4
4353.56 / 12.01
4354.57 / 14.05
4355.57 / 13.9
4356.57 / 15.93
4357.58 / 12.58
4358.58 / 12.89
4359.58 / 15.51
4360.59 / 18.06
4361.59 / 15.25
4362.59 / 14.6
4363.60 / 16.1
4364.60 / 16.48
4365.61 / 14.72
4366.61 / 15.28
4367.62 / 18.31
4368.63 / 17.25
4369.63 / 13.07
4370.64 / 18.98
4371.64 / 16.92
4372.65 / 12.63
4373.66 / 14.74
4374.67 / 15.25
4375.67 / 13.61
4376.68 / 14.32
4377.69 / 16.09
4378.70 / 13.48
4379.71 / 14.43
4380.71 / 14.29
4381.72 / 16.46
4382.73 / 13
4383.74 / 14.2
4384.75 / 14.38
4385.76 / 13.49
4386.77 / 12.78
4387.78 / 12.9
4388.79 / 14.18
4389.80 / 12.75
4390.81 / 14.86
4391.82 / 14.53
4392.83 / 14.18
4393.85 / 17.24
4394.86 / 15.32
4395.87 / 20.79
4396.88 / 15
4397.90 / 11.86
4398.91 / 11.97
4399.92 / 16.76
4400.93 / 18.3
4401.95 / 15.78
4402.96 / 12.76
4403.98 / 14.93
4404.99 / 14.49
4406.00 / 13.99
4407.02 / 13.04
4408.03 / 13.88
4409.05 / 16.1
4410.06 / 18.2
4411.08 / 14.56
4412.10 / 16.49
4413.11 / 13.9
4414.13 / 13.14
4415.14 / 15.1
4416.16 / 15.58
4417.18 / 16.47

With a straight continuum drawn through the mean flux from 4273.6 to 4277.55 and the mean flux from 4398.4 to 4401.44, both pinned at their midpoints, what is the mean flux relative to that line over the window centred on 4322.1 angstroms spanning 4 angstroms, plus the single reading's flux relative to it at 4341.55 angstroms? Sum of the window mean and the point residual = 6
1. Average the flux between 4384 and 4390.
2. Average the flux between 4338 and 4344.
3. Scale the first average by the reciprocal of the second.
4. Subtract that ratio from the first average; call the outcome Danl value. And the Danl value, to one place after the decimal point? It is 12.7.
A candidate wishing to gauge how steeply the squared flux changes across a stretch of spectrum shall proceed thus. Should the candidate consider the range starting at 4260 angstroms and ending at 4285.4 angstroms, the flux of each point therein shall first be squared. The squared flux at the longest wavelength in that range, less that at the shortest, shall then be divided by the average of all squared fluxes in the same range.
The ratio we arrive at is 0.4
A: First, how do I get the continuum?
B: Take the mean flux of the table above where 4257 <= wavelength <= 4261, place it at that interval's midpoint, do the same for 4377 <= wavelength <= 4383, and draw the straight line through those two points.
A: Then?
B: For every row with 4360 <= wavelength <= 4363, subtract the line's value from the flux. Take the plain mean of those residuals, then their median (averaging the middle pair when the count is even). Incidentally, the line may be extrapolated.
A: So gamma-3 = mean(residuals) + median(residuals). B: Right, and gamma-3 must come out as 2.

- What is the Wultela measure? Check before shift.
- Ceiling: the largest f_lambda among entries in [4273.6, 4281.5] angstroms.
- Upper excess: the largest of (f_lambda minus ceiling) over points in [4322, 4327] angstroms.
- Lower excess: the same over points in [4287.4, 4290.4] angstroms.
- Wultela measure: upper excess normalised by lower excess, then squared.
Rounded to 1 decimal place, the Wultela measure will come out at 1.0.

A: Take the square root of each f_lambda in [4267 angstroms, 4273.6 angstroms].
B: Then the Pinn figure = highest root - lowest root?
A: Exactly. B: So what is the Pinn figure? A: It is 0.48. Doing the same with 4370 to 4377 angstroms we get 0.80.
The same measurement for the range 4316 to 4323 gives 0.65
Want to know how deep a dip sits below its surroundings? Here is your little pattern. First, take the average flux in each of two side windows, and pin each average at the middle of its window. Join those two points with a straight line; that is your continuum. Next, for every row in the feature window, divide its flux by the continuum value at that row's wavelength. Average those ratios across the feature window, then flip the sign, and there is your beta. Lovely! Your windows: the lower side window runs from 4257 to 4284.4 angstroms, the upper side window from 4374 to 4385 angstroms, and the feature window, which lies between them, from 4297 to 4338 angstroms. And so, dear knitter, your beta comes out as -0.92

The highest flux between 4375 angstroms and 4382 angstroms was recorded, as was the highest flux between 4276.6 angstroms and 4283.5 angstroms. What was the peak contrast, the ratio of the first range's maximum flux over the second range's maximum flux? 0.82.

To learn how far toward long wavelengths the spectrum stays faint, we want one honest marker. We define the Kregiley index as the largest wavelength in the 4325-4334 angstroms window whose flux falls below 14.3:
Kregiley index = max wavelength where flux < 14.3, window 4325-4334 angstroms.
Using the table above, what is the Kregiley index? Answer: 4330.57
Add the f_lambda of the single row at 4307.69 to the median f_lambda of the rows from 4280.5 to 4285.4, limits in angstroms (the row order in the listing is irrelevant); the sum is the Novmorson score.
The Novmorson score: 27.2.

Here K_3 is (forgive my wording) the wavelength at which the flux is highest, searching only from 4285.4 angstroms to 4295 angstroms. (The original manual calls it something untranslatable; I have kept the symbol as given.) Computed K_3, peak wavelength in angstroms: 4290.87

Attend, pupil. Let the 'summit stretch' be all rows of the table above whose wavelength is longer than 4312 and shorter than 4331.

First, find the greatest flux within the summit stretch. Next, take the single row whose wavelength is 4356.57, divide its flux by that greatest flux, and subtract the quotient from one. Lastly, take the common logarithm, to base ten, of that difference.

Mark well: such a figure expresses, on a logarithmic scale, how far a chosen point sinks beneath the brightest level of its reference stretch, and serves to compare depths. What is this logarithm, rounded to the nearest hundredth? -1.36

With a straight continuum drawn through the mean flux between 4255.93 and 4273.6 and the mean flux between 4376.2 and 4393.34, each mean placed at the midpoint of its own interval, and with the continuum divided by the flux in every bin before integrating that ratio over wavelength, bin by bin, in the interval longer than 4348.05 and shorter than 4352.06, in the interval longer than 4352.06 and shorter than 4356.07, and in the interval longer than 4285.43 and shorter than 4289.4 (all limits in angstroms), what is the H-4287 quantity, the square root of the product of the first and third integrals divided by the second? 1.08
